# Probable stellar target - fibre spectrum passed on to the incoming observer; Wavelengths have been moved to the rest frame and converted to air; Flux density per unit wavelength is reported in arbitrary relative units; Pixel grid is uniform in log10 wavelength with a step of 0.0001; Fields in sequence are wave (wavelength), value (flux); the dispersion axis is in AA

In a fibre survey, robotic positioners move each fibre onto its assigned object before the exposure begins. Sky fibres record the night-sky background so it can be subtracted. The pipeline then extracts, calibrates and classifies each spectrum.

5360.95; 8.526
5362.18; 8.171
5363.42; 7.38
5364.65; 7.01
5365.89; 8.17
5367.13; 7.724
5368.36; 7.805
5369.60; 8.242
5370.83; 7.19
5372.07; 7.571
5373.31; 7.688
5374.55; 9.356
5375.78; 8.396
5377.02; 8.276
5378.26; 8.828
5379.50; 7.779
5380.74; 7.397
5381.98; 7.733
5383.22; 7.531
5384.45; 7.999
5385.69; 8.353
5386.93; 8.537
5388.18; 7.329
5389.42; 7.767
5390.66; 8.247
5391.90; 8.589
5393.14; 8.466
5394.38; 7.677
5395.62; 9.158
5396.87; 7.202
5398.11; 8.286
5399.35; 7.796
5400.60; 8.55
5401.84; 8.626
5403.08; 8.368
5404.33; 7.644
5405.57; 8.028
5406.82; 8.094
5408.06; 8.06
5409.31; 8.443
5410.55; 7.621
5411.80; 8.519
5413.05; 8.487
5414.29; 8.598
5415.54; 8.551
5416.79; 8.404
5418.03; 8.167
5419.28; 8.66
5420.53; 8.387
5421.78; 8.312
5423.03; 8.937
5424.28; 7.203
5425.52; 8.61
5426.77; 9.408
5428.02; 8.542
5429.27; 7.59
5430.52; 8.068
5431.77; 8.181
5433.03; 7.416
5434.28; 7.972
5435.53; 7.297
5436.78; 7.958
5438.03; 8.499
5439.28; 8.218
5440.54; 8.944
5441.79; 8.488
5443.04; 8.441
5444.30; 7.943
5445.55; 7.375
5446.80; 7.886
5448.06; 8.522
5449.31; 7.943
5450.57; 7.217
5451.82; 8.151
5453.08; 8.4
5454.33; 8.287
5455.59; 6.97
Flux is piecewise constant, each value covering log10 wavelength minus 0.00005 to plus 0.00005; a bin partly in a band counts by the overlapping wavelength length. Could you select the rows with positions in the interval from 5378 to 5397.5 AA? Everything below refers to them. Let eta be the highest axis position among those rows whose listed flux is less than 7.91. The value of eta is 5396.87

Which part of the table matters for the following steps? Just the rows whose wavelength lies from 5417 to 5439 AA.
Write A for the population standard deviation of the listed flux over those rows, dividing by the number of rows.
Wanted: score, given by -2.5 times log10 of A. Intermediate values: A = 0.57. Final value 0.6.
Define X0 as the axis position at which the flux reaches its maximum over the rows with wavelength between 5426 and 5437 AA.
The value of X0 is 5426.77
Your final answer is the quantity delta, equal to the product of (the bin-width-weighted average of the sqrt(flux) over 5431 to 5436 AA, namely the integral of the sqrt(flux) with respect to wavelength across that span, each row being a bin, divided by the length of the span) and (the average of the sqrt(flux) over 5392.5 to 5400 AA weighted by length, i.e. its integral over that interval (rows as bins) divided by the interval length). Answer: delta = 7.90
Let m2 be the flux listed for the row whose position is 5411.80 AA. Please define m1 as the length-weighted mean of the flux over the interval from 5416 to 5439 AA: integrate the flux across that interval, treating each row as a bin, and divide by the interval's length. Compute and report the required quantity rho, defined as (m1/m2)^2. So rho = 0.93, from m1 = 8.20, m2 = 8.519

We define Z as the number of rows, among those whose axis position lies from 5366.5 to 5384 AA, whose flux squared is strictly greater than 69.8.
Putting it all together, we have 3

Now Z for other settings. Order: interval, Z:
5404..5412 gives 2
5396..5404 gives 3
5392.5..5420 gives 12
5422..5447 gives 8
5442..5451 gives 2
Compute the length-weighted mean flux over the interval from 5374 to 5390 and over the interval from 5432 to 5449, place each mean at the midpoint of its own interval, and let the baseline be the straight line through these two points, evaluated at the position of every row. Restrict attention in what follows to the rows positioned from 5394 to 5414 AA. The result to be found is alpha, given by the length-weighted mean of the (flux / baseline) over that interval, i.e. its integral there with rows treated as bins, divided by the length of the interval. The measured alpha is 1.01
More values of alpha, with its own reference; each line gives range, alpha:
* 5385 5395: 1.00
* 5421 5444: 1.02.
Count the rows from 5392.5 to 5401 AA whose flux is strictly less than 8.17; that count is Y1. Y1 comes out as 3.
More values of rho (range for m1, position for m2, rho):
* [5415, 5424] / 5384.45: 1.11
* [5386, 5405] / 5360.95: 0.91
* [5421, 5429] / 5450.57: 1.38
